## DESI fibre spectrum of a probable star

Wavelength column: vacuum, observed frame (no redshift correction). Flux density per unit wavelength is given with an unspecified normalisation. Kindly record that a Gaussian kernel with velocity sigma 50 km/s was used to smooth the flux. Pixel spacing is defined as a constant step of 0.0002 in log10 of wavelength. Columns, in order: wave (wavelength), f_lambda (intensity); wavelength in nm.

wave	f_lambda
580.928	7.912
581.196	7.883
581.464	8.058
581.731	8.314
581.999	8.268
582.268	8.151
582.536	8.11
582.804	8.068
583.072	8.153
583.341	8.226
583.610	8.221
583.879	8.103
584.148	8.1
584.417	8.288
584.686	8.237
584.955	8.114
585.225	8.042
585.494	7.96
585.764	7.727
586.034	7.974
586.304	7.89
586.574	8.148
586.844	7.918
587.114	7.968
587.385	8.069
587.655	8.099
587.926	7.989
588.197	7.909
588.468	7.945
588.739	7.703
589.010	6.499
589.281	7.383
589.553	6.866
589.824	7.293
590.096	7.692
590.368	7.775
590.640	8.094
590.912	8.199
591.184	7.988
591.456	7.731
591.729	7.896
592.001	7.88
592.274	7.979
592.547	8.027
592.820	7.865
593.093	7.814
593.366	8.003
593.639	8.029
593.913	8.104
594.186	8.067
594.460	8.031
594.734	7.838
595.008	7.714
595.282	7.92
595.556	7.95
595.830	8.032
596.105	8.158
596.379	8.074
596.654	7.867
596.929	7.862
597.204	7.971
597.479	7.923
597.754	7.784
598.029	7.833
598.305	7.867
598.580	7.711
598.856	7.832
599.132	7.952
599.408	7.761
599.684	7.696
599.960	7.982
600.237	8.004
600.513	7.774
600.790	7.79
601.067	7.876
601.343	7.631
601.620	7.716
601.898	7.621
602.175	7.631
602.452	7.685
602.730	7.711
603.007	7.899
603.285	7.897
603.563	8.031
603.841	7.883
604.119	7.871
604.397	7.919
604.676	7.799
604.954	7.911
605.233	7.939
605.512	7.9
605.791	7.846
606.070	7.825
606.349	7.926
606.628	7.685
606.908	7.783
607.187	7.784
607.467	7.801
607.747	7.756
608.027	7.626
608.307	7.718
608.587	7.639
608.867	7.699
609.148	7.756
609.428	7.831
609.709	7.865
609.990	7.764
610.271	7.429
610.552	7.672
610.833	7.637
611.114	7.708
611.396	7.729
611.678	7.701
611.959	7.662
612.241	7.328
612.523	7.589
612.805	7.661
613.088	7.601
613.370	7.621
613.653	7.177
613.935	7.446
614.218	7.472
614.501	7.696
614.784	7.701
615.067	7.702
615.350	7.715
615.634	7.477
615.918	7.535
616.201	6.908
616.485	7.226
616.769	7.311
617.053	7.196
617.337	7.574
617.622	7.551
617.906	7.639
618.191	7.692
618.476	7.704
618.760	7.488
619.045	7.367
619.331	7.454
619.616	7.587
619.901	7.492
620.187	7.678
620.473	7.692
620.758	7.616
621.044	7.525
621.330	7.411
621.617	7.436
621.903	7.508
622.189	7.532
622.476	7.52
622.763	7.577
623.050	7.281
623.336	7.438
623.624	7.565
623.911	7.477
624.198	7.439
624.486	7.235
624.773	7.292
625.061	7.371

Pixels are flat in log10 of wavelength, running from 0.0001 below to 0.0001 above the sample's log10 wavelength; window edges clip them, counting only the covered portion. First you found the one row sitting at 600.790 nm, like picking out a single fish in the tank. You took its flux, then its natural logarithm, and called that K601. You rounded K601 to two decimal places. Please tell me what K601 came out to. 2.05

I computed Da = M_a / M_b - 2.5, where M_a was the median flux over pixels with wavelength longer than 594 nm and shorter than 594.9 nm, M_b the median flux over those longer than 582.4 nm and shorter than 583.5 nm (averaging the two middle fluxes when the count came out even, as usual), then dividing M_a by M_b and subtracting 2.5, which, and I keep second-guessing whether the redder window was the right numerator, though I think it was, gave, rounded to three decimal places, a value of -1.512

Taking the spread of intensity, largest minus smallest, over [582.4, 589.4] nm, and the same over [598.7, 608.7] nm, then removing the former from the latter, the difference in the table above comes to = -1.4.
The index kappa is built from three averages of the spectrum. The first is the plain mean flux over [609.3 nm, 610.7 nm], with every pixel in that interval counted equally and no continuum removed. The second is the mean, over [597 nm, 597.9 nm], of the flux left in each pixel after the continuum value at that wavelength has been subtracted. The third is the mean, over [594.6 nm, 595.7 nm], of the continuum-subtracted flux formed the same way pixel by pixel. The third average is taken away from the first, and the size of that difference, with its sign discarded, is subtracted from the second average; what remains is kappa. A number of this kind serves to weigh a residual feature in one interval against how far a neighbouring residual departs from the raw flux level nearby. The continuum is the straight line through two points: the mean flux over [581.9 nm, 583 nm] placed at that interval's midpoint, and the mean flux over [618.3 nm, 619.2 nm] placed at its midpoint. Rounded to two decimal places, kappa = -7.78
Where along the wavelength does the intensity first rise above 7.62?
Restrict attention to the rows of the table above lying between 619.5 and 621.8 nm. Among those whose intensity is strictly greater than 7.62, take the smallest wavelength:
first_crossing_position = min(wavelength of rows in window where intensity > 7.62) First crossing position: 620.187 nm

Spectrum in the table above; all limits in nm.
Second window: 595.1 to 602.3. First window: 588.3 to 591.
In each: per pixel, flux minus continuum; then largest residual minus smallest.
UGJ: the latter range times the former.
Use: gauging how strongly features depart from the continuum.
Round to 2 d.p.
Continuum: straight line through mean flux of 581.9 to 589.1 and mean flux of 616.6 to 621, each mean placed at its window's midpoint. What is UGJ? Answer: 0.79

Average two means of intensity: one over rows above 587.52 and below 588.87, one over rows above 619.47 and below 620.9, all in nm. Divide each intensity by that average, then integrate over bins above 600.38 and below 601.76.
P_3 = 1.38 nm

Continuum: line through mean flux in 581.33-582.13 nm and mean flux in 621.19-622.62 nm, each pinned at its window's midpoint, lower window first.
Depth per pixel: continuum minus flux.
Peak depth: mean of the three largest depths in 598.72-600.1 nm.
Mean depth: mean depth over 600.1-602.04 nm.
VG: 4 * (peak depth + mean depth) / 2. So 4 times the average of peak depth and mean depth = 0.44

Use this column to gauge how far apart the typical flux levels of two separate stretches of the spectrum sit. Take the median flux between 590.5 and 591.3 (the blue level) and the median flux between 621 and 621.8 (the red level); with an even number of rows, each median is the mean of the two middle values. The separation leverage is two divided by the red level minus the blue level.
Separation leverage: -3.0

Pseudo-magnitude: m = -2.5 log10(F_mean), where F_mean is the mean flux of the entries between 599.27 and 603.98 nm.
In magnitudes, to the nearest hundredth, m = -2.23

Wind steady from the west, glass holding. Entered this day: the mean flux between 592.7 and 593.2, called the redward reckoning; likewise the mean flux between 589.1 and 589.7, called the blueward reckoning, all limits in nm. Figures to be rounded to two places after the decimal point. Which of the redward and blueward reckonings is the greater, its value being 7.84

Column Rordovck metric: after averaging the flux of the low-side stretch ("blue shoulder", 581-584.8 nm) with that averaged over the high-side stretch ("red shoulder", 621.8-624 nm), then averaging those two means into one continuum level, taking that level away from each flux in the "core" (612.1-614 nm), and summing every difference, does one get -2.3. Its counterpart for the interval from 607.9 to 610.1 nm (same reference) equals -0.7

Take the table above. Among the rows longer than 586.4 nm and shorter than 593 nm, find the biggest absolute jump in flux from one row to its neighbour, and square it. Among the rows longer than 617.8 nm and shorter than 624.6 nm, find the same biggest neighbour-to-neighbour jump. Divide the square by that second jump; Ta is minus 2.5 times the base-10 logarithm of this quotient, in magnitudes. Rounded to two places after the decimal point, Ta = -1.72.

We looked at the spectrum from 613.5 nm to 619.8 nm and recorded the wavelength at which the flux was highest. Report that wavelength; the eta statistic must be 615.350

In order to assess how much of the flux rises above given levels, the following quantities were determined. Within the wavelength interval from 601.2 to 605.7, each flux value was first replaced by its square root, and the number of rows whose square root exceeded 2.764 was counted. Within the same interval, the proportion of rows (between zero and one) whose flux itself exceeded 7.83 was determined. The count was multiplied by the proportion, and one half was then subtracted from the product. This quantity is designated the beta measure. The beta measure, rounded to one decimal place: 6.8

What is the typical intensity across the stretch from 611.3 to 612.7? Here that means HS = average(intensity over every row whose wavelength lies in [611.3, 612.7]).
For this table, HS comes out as 7.60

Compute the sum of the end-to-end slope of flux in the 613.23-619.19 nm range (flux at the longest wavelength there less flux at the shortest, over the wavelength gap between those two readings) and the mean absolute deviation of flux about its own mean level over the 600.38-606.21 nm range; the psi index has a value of 0.05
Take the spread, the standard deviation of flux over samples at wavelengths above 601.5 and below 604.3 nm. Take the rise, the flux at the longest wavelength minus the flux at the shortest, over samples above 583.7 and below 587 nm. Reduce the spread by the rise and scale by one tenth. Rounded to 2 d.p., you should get 0.03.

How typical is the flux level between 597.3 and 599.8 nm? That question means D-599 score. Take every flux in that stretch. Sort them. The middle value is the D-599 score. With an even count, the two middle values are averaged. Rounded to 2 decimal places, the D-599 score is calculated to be 7.83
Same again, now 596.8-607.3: 7.84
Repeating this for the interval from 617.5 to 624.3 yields 7.52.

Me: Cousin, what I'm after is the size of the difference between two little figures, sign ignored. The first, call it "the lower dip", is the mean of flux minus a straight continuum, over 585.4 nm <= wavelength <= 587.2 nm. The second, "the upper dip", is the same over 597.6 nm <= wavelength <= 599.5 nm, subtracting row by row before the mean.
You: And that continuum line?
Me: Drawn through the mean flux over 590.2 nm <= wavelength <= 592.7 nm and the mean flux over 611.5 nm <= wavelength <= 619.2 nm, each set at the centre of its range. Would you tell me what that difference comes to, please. 0.11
